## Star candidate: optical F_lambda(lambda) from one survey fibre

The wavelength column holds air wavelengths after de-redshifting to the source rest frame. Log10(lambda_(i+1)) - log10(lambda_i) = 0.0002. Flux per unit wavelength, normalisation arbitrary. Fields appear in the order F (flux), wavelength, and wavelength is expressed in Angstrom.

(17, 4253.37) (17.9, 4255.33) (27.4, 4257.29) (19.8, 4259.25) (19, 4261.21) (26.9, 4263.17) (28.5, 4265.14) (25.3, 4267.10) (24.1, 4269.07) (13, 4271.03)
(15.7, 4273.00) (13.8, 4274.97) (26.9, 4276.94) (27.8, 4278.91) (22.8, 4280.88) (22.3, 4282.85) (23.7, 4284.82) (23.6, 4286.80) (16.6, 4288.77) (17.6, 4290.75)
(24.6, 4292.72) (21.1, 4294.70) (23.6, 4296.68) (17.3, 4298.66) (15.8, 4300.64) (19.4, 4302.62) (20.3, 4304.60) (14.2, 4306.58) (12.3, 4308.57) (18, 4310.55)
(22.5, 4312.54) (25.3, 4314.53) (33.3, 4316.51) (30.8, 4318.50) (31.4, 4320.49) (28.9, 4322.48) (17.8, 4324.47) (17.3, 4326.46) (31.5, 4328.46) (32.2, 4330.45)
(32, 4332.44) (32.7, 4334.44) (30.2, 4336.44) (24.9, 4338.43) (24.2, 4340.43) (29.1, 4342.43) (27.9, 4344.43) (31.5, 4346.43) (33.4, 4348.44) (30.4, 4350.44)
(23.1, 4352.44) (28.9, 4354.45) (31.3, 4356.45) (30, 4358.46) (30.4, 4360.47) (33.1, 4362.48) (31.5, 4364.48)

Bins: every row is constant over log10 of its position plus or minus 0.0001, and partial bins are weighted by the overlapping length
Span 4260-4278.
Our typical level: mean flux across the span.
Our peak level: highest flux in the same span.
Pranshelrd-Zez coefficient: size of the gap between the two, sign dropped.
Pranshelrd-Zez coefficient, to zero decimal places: 7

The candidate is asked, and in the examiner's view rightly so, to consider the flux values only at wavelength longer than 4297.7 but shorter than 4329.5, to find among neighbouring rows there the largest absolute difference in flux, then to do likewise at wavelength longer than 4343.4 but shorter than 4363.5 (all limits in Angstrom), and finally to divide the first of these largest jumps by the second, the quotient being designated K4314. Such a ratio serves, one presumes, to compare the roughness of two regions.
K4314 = 1.95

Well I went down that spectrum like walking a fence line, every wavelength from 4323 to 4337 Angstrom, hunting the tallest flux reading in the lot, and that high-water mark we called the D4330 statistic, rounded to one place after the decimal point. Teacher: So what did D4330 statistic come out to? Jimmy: 32.7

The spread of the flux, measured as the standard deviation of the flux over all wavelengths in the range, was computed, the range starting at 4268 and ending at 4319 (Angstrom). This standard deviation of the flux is 5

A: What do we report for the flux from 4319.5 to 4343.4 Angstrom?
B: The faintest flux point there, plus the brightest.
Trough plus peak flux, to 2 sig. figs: 50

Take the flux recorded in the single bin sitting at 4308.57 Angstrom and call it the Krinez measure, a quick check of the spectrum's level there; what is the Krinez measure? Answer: 12.3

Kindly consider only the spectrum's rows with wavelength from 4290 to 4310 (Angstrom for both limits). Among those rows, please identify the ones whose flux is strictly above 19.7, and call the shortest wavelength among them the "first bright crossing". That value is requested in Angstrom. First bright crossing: 4292.72 Angstrom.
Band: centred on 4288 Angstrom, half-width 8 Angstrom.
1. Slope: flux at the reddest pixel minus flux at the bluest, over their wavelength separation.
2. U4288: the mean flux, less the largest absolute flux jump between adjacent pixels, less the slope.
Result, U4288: 14.7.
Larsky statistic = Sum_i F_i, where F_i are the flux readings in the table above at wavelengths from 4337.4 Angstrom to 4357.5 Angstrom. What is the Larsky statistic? 285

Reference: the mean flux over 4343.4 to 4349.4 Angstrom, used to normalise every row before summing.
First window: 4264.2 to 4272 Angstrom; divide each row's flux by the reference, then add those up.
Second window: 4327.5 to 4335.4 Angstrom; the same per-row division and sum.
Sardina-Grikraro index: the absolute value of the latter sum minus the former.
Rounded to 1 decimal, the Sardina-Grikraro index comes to 1.2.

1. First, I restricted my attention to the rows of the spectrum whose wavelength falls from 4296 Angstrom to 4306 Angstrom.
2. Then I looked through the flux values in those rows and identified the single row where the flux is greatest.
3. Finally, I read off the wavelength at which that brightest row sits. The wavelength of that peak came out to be 4296.68 Angstrom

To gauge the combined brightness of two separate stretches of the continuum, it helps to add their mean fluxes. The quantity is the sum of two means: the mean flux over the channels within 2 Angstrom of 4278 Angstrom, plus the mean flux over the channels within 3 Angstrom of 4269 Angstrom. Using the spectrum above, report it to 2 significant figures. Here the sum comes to 48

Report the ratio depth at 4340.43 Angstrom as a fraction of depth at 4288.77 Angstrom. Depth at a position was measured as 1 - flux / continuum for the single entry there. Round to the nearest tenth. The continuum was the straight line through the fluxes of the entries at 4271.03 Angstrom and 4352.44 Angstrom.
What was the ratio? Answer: 1.3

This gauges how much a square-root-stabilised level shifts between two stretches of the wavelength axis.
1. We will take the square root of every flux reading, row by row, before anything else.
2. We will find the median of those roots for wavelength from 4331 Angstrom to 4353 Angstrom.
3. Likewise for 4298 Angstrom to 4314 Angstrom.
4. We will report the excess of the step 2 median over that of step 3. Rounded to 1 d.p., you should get 1.3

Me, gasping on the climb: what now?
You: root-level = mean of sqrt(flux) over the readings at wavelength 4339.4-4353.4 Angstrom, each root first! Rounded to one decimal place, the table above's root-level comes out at 5.3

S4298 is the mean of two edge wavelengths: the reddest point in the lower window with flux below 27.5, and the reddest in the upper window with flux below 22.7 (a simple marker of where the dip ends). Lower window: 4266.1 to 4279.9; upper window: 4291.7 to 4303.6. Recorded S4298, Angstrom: 4289.8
